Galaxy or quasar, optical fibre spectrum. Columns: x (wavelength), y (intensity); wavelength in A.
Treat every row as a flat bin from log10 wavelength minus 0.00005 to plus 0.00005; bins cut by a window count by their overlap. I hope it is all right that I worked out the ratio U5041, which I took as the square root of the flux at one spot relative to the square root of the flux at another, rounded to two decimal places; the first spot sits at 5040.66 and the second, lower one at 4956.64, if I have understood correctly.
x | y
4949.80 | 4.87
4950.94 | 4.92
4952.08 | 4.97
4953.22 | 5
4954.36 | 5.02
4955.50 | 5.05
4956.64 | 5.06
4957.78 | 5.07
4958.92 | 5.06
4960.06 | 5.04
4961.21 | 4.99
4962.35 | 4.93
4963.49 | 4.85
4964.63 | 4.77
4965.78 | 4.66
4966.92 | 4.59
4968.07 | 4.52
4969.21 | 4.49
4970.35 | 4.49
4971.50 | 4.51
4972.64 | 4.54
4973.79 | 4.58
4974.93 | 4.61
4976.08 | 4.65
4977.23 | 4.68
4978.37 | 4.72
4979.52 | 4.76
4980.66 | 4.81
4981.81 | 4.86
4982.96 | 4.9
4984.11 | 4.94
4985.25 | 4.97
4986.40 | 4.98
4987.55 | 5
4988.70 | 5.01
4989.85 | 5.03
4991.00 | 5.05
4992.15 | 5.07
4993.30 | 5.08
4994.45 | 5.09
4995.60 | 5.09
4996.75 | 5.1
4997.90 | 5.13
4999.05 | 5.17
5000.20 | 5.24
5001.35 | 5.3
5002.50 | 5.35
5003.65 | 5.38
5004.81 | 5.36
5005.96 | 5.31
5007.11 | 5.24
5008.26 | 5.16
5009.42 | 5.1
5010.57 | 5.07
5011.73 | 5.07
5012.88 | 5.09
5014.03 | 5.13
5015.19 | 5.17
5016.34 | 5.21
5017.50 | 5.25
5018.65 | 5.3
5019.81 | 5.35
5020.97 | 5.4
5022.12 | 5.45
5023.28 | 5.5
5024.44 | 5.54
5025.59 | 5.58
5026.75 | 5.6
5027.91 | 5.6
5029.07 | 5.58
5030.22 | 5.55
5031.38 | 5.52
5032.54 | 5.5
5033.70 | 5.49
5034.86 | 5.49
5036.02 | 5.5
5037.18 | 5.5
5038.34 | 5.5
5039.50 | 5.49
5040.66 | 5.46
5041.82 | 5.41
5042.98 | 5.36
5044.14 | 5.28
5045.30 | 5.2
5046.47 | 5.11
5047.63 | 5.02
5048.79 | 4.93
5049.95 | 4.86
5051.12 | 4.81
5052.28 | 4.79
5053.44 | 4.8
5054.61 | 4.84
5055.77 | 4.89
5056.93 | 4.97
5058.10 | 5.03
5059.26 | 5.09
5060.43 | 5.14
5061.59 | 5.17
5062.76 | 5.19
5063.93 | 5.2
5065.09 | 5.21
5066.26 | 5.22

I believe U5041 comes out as 1.04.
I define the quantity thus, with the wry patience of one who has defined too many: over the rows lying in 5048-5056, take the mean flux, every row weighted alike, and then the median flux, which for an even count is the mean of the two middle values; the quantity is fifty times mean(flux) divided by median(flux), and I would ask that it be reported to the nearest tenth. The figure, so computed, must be 50.1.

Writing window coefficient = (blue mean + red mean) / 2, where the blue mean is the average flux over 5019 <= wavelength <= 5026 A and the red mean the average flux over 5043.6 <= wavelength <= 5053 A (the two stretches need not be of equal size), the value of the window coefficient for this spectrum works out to 5.23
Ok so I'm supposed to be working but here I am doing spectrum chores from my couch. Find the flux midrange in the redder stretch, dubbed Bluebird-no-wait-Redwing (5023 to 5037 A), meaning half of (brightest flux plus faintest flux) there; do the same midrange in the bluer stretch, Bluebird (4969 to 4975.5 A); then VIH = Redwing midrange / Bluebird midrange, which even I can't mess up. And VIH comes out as 1.22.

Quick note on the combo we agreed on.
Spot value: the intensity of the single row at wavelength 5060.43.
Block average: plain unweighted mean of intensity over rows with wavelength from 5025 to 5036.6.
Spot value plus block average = 10.7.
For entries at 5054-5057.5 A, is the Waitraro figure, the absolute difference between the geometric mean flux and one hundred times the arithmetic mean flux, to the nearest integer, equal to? 485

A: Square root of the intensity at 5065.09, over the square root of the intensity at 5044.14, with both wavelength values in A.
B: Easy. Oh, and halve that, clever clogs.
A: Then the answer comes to 0.50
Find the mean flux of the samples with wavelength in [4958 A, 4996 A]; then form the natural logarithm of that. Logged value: 1.57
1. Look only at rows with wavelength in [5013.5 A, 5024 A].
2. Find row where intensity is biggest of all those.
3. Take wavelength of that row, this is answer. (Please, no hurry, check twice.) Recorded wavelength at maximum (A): 5023.28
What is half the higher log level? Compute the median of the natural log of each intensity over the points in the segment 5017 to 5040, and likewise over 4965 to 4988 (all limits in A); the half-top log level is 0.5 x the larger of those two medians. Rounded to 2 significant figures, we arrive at 0.85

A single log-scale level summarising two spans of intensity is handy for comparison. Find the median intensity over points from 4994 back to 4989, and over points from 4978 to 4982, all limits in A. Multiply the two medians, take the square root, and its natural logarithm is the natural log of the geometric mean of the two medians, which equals 1.59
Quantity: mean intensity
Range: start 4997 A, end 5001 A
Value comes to 5.2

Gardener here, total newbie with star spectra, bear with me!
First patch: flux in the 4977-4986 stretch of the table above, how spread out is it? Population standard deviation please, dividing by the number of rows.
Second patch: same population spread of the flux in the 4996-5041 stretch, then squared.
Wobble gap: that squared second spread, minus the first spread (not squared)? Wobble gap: -0.07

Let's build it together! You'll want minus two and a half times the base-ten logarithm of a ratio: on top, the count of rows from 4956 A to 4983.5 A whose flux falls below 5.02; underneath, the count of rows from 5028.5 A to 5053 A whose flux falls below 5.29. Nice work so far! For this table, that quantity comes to -1.0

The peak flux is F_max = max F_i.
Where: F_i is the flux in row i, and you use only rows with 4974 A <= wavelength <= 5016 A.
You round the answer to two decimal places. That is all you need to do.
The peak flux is 5.38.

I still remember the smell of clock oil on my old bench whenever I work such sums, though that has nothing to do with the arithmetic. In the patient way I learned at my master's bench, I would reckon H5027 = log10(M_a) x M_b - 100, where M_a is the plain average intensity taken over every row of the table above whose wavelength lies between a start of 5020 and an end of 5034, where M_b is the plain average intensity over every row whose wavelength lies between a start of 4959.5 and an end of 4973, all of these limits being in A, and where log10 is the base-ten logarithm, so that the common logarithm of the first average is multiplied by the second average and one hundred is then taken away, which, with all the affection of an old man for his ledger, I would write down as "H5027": -96.5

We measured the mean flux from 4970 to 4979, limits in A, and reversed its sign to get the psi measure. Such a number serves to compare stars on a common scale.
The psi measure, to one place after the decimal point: -4.6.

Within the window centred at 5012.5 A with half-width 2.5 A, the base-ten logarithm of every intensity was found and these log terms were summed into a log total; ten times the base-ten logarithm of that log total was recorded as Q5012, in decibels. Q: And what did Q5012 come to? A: 4.51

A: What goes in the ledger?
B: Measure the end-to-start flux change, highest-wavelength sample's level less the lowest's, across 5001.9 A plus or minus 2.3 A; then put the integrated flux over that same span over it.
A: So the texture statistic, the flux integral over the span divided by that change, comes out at 175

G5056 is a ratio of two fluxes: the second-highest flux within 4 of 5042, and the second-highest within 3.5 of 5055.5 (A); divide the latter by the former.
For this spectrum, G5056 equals 0.91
